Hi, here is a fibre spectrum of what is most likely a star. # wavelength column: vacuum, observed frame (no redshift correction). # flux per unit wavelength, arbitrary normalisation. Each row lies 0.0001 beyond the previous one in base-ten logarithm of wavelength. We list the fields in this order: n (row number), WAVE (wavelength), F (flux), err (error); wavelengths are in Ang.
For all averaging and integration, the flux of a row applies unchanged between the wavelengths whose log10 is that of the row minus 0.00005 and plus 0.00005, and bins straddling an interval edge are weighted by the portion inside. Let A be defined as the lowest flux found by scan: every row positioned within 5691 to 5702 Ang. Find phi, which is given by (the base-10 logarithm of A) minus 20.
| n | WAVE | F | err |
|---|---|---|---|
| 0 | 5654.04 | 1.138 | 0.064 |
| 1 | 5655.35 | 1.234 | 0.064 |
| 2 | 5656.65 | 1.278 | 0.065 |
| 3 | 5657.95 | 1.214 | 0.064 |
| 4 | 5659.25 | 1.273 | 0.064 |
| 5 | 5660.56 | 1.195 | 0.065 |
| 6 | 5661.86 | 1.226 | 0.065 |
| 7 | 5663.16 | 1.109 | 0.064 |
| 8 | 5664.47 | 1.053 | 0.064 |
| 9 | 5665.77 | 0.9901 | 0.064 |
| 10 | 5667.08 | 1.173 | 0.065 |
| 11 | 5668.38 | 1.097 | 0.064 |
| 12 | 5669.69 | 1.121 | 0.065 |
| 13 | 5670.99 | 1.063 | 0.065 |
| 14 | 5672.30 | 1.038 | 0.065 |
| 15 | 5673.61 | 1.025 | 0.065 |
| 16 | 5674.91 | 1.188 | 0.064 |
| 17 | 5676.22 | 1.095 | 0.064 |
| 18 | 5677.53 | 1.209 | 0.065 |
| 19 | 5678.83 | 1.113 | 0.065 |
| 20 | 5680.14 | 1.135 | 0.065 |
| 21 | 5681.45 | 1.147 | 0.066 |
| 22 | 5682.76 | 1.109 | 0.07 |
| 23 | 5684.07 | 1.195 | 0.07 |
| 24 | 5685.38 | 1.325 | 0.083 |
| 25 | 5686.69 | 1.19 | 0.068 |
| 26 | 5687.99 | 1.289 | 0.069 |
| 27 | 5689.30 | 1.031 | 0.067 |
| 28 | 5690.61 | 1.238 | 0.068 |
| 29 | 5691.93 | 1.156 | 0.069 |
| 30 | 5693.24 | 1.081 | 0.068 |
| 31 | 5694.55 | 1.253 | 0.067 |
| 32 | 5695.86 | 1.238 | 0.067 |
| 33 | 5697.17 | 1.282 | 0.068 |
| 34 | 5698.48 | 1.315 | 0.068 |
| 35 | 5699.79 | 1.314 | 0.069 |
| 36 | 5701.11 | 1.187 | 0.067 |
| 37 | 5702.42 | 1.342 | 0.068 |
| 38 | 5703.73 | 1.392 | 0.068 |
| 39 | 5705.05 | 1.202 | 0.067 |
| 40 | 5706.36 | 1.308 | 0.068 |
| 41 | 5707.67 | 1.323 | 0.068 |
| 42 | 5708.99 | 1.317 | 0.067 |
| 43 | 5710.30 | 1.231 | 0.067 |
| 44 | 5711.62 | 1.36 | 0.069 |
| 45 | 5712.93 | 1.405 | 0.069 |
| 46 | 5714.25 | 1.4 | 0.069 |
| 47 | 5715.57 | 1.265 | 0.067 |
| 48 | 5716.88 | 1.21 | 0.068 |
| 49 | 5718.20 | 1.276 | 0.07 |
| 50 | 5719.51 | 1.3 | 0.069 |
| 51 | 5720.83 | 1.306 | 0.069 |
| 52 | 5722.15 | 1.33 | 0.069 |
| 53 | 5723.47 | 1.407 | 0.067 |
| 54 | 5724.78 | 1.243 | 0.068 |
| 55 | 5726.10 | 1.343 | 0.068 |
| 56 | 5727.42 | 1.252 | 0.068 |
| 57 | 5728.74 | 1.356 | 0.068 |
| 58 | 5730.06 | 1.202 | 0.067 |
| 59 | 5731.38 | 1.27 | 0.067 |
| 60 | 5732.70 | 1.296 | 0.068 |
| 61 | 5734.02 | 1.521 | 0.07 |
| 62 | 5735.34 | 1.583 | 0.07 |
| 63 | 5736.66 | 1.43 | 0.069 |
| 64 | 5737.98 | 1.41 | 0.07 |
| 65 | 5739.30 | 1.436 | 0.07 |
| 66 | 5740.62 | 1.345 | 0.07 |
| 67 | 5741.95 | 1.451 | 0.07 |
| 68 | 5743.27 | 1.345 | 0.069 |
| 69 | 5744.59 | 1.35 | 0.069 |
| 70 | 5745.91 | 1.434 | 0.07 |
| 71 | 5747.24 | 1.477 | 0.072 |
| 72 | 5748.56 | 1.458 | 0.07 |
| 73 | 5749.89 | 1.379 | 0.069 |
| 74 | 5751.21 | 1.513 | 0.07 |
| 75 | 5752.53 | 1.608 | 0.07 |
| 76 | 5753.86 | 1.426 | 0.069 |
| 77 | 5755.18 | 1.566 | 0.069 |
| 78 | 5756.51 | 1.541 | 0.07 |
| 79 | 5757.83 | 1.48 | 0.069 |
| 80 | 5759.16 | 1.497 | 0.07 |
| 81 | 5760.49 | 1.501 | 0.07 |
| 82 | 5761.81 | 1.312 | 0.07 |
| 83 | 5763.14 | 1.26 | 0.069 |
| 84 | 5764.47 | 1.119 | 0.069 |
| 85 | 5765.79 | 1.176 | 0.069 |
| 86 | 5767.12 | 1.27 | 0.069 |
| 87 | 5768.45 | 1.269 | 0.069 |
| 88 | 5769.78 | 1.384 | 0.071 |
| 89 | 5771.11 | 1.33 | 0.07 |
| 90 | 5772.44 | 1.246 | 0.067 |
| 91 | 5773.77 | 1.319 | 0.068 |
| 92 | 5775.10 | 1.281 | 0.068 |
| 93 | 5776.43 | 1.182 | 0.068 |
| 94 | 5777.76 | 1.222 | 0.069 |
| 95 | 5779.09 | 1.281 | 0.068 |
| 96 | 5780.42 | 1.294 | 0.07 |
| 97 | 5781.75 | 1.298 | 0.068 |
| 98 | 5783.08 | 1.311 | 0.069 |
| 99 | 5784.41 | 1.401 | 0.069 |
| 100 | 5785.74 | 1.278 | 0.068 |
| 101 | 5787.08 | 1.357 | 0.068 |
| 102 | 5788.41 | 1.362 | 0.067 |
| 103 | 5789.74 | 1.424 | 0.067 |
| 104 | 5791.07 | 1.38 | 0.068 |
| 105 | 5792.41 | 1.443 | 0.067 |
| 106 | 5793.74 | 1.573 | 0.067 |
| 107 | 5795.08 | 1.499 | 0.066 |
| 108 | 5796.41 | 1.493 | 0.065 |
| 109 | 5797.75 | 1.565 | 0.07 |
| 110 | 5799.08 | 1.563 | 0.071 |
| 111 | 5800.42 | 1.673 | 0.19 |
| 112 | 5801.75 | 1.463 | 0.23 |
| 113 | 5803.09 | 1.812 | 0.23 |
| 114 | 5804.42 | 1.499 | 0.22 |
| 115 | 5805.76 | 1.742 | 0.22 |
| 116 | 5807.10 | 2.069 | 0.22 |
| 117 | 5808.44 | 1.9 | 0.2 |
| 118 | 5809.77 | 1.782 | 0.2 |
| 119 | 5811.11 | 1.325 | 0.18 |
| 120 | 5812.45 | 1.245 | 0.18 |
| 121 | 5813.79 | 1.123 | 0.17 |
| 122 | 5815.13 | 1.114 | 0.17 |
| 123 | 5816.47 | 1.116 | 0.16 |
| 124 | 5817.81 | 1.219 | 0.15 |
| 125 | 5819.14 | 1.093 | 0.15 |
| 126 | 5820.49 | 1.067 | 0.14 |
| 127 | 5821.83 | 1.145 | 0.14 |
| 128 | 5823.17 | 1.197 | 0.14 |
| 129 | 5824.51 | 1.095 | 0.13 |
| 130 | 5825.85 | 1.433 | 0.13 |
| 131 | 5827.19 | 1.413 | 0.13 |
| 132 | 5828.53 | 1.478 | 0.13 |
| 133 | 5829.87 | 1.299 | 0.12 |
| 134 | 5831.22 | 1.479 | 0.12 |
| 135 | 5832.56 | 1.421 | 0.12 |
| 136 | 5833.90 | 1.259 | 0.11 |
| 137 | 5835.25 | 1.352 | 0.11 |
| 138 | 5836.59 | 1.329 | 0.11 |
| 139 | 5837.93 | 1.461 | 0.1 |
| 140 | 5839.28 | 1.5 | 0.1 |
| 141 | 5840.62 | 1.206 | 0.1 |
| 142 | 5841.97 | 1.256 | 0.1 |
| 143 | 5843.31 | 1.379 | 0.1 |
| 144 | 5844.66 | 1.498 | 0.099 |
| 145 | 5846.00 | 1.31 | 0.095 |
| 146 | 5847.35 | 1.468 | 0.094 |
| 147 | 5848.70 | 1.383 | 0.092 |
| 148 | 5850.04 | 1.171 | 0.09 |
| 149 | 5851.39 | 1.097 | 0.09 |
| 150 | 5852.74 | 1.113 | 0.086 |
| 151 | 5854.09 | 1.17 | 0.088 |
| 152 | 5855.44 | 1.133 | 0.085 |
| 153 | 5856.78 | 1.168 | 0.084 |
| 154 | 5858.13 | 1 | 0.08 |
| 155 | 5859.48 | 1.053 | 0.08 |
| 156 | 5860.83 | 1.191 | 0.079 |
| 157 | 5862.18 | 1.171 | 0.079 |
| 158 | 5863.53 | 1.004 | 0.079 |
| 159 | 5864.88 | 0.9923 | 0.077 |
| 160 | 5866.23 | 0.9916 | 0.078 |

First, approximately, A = 1.081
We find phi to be -20.0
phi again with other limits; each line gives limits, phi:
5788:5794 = -19.9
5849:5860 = -20.0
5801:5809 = -19.8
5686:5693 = -20.0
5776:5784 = -19.9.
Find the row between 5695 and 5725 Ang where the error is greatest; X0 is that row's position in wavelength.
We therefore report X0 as 5718.20 Ang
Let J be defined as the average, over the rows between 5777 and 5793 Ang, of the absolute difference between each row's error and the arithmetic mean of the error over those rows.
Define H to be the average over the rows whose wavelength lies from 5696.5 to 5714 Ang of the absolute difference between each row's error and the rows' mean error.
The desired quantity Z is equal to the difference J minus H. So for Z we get 0.0002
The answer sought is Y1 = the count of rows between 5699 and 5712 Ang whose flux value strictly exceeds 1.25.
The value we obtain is 7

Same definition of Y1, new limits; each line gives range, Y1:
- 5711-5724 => 9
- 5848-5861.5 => 1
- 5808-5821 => 3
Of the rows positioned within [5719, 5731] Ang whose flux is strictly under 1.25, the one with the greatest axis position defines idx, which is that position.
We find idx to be 5730.06 Ang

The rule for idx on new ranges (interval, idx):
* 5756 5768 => 5765.79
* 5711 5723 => 5716.88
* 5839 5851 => 5850.04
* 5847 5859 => 5858.13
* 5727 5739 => 5730.06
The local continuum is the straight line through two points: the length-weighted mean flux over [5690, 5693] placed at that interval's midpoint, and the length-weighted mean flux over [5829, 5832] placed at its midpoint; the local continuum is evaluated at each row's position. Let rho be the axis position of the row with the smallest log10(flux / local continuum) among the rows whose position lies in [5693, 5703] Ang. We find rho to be 5693.24 Ang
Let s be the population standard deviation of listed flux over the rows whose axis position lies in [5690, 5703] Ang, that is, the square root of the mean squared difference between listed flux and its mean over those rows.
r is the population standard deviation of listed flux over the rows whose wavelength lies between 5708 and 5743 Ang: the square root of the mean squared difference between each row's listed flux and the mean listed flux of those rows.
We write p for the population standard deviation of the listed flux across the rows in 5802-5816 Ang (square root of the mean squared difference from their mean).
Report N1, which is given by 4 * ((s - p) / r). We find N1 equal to -11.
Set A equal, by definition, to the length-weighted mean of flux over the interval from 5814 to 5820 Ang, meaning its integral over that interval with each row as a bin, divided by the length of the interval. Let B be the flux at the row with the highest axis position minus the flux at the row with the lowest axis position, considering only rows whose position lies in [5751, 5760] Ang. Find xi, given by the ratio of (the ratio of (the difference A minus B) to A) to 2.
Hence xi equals 0.507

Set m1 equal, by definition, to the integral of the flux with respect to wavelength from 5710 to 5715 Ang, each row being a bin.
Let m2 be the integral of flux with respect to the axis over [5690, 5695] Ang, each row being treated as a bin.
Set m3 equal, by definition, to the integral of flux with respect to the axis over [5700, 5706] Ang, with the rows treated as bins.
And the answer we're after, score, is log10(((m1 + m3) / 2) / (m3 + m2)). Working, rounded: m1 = 6.77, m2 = 5.88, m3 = 7.7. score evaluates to -0.27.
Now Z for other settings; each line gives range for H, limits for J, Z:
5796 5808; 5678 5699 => -0.0643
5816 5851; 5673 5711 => -0.0159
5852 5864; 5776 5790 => -0.0024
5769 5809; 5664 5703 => -0.0506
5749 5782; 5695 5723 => 0.0000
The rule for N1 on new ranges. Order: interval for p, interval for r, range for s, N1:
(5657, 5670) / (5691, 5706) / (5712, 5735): 0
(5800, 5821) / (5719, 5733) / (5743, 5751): -20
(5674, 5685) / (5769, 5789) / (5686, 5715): 4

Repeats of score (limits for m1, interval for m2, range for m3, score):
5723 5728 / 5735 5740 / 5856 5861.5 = -0.33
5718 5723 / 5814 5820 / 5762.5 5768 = -0.31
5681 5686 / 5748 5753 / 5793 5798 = -0.35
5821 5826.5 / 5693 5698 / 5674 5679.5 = -0.28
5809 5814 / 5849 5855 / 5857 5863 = -0.30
